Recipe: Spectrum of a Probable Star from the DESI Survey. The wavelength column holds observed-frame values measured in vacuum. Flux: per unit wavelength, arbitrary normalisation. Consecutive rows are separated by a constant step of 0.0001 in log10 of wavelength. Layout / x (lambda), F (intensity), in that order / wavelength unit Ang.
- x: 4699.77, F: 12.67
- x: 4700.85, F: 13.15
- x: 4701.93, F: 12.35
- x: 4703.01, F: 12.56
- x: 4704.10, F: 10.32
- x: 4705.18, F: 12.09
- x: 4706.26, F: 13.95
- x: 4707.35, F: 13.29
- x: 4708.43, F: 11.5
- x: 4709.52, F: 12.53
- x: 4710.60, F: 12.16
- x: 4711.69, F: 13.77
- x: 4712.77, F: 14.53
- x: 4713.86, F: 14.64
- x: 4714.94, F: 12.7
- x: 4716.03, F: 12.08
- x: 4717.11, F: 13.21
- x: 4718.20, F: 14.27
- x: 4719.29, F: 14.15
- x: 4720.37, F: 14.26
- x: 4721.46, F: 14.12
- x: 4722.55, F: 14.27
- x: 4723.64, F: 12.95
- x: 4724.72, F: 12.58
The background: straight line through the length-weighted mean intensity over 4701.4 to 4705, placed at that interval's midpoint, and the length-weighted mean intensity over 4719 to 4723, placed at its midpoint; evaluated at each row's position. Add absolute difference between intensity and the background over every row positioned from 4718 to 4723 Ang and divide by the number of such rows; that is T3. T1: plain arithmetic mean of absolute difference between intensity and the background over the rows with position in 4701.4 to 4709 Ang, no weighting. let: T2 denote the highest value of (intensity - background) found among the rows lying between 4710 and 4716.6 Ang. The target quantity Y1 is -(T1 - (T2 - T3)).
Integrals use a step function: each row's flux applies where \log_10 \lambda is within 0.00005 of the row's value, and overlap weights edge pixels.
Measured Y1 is 0.3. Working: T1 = 0.98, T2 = 1.45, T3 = 0.21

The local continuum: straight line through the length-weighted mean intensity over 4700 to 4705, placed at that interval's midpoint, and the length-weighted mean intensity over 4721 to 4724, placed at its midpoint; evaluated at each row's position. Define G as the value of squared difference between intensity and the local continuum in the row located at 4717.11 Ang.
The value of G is 0.0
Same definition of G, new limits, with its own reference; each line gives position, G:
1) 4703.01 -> 0.1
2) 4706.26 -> 2.2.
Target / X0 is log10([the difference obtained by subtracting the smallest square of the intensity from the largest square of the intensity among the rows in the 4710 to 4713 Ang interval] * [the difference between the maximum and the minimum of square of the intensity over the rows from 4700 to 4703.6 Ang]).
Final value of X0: 3.11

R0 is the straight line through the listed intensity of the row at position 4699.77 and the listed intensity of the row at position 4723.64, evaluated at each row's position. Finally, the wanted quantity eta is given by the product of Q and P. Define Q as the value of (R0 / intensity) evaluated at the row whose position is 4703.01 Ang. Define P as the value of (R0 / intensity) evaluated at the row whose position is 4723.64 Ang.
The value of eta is 1.01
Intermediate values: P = 1.00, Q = 1.01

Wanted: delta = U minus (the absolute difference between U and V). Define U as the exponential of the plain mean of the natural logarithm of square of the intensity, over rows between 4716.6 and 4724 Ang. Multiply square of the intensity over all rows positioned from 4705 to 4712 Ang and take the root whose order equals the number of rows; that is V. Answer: 162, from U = 193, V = 162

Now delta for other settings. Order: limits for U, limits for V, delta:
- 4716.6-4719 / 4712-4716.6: 181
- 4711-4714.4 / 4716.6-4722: 196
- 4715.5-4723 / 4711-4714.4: 173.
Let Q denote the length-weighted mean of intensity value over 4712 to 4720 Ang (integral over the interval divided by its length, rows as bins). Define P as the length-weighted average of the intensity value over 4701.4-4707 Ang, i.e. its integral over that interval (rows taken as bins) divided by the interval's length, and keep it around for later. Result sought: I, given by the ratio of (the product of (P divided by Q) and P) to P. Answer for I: 0.90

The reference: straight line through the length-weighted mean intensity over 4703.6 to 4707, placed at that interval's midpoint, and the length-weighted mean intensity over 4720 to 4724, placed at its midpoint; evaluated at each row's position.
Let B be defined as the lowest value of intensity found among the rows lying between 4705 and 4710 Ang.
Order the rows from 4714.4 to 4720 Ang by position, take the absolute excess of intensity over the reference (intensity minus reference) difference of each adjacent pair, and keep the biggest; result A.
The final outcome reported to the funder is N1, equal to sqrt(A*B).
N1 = 3.4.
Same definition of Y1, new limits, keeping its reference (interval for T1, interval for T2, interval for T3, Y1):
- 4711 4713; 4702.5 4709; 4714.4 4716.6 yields -0.4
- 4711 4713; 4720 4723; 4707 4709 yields -2.0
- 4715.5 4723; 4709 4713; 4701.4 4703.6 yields 0.2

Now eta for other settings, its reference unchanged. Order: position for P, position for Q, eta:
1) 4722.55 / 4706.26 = 0.83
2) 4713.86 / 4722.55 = 0.79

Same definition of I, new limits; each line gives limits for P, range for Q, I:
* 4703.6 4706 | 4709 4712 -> 0.91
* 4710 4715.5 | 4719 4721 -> 0.95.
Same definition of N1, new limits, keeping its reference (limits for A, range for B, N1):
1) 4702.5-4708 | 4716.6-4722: 5.6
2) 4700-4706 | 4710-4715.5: 5.3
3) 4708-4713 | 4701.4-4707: 3.9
